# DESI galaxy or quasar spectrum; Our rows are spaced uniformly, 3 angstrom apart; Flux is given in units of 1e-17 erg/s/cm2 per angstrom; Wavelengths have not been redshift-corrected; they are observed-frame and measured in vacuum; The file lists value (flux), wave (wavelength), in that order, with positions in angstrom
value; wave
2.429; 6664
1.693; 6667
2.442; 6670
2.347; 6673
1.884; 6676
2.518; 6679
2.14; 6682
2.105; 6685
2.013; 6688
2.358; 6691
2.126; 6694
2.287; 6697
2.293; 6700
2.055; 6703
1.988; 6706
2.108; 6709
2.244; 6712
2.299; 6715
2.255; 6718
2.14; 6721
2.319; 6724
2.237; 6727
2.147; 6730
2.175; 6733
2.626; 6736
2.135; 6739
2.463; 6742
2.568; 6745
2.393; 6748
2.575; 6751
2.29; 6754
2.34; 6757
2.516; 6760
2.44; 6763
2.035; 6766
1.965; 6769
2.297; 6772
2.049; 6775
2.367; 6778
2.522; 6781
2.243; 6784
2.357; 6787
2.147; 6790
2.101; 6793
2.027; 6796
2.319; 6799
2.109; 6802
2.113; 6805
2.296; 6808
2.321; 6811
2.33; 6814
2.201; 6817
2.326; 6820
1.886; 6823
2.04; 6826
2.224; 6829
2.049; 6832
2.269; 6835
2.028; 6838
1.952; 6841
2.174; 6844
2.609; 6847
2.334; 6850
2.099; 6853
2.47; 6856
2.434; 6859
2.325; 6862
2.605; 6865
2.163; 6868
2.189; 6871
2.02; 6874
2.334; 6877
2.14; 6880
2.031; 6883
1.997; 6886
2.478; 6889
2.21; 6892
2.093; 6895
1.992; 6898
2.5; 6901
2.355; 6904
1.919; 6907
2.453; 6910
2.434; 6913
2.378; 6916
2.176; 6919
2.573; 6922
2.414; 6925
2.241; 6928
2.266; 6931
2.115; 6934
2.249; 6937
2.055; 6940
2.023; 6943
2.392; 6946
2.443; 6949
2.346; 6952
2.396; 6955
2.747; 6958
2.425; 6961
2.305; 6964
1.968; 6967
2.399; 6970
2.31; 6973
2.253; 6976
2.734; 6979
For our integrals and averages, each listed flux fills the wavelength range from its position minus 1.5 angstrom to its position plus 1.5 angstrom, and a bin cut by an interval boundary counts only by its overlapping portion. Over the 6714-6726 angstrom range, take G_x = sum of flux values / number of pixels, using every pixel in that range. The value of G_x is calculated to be 2.25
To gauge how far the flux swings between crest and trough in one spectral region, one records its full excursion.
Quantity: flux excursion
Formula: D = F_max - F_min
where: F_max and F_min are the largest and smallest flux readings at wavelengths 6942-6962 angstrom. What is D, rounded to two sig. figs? 0.72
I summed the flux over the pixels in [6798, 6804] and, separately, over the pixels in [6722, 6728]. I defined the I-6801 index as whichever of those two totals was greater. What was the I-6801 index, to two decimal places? 4.56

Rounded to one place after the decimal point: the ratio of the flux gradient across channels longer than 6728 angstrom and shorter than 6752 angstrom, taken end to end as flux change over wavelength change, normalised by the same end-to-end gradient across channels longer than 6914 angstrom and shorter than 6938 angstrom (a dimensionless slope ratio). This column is -3.3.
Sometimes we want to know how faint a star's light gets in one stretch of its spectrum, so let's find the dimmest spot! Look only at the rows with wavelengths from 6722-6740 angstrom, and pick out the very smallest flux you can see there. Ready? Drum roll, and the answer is 2.135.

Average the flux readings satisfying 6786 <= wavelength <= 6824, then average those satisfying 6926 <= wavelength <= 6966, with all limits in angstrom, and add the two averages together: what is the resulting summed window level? 4.50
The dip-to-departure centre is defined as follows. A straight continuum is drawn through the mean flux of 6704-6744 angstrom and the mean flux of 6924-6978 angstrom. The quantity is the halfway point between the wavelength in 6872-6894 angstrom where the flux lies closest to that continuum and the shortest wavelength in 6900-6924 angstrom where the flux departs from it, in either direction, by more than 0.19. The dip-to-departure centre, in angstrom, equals 6889.0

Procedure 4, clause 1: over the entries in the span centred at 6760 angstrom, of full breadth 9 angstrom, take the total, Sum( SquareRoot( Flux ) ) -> 4.68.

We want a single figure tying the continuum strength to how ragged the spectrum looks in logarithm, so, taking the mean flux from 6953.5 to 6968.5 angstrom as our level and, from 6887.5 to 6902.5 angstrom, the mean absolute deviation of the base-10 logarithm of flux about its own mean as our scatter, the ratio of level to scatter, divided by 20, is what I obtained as 3.3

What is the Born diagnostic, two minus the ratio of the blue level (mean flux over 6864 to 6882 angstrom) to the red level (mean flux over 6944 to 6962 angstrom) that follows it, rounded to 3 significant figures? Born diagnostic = 1.09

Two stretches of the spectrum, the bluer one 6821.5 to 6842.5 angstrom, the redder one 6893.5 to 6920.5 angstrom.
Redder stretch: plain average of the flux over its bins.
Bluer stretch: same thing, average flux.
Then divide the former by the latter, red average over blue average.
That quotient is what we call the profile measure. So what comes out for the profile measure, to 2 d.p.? 1.09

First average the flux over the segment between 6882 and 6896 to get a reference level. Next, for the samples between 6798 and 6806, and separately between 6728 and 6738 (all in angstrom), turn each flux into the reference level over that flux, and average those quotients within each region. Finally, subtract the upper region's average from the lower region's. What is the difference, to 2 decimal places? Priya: -0.05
